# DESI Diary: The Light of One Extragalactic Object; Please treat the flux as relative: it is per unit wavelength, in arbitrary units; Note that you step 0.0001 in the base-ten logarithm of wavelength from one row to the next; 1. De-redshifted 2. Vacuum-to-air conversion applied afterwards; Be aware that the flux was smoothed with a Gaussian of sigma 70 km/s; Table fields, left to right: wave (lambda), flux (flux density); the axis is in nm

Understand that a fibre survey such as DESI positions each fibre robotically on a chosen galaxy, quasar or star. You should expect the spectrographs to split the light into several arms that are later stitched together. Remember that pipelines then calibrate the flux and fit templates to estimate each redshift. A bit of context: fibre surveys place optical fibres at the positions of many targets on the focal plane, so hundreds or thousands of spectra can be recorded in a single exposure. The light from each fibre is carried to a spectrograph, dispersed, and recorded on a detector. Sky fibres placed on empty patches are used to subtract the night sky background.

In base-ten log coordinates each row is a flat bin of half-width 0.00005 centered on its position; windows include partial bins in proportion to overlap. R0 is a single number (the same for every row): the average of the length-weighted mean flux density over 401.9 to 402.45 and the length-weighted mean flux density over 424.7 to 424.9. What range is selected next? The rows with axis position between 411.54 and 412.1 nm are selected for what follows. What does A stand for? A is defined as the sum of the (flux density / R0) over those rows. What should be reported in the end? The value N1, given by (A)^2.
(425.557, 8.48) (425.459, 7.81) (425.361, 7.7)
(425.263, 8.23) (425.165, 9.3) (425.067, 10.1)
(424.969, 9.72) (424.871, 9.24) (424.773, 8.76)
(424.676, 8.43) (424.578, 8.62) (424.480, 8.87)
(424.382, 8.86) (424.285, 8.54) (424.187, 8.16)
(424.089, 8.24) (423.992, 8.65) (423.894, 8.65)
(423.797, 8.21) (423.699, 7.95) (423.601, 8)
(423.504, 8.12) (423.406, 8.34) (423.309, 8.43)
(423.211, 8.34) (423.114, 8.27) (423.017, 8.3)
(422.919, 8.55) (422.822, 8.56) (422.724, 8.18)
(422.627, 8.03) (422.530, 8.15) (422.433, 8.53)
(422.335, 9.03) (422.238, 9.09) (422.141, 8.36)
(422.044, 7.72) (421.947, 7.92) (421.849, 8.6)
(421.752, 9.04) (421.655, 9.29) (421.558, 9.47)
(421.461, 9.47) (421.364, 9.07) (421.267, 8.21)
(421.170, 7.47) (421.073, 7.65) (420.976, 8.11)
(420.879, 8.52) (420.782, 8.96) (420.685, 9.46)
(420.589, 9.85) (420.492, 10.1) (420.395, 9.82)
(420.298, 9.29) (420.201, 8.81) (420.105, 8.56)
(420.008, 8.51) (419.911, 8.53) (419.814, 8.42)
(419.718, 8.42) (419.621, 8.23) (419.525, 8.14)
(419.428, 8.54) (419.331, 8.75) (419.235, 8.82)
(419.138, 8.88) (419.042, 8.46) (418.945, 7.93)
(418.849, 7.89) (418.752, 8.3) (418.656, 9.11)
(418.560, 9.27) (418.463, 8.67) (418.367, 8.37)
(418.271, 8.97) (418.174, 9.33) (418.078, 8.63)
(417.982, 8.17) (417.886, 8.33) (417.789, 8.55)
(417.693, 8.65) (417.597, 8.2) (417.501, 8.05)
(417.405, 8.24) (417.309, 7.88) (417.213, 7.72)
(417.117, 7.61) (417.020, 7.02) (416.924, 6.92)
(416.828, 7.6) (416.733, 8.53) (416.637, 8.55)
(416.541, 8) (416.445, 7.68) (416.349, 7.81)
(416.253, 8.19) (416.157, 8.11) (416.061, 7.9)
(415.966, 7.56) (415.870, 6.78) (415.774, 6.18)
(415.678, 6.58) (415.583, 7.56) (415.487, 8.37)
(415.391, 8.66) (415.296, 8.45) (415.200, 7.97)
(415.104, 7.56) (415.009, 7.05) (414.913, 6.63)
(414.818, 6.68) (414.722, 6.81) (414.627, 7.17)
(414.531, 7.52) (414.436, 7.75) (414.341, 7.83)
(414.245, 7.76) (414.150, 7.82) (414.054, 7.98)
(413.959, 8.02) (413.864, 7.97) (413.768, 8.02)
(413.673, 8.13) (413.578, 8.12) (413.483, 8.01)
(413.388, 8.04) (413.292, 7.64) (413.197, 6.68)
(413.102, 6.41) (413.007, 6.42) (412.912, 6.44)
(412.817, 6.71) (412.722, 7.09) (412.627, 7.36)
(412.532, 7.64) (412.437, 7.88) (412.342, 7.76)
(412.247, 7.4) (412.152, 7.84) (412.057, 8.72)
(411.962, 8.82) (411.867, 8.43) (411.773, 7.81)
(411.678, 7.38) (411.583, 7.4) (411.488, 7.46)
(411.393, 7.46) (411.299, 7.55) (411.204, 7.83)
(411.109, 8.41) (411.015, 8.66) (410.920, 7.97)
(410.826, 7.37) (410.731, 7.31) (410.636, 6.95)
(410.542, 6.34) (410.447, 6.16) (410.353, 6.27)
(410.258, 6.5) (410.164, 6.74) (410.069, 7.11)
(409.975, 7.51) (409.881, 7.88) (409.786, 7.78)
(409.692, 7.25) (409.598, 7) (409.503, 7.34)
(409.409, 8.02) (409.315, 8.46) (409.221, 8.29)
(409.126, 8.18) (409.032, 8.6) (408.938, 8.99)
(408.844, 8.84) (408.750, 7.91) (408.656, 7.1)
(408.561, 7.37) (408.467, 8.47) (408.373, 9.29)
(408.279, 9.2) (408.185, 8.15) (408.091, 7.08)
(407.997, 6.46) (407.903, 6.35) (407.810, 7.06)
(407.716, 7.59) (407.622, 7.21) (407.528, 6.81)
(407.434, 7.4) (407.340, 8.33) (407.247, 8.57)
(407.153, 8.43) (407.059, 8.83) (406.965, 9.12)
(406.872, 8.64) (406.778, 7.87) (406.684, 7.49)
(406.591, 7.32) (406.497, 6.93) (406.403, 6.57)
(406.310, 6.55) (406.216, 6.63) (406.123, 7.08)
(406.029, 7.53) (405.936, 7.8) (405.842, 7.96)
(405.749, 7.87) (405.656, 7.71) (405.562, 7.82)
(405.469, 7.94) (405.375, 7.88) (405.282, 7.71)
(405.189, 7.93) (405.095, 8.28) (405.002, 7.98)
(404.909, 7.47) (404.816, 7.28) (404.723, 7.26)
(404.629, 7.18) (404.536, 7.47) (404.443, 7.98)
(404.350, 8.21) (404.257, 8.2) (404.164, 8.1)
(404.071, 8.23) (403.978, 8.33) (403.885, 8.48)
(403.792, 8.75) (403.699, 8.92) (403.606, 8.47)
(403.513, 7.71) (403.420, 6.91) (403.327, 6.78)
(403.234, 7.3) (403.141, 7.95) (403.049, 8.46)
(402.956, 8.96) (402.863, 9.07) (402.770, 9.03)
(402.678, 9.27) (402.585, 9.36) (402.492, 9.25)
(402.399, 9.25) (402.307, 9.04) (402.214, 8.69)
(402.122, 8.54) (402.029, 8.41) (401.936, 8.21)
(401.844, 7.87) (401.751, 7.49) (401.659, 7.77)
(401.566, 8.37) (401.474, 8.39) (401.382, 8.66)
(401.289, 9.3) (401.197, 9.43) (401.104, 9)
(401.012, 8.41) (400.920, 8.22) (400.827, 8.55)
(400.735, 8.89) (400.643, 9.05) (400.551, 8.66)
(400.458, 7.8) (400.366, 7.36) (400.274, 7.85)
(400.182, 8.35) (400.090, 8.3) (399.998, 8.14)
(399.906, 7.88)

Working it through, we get 30.3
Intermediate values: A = 5.51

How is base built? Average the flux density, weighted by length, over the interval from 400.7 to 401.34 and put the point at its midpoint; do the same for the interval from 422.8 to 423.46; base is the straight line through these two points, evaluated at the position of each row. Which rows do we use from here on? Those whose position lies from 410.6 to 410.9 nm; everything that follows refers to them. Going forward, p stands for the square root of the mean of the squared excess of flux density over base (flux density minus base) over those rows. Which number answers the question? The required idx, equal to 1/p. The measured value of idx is 0.7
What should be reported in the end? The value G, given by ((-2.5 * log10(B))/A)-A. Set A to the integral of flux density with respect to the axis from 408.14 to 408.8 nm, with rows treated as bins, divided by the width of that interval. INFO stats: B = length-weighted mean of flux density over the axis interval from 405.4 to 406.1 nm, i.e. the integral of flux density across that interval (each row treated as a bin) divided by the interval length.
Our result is -8.5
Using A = 8.2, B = 7.8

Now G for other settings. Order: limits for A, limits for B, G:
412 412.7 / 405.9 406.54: -8.1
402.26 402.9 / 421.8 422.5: -9.4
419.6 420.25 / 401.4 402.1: -8.8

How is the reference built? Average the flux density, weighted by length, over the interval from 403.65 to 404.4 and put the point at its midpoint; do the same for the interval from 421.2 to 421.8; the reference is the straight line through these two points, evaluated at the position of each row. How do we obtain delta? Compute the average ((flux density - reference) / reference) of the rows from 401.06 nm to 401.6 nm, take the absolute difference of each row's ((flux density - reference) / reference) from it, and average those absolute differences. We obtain 0.047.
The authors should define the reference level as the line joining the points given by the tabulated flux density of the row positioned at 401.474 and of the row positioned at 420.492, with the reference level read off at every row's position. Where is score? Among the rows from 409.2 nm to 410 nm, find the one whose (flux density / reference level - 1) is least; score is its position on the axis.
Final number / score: 409.598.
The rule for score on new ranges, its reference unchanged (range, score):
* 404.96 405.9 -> 405.656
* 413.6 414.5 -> 414.436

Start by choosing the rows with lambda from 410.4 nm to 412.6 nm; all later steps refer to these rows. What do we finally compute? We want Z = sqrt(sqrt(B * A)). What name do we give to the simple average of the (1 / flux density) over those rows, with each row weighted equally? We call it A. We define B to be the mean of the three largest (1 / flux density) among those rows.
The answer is 0.377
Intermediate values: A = 0.131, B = 0.155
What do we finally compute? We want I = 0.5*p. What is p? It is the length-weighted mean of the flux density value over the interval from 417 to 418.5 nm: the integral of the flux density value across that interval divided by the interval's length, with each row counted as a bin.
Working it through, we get 4.15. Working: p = 8.3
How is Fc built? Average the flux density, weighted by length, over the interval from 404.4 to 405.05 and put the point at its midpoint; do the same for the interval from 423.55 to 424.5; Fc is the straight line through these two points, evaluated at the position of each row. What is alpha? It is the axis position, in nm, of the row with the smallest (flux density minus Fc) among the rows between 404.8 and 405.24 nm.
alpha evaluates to 404.816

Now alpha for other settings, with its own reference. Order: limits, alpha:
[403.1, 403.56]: 403.327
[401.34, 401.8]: 401.751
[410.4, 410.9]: 410.447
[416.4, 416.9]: 416.828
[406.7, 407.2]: 406.778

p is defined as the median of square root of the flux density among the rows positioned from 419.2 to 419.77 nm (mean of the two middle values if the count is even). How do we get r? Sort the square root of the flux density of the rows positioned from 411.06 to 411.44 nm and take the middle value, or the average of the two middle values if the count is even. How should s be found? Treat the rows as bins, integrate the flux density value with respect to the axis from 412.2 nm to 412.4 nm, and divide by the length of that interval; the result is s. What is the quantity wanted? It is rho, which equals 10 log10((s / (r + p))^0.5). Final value 0.6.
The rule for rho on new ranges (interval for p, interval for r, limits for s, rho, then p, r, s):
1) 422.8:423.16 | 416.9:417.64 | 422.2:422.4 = 1.0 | 2.90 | 2.79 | 9.0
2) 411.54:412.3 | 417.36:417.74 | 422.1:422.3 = 1.0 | 2.80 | 2.87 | 8.8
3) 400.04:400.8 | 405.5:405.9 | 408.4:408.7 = 0.7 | 2.89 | 2.80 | 7.7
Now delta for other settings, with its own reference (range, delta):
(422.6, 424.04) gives 0.020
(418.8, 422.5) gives 0.055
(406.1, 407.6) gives 0.090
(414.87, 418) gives 0.058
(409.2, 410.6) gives 0.072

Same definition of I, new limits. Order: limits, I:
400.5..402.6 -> 4.31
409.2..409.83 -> 3.86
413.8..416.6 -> 3.80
